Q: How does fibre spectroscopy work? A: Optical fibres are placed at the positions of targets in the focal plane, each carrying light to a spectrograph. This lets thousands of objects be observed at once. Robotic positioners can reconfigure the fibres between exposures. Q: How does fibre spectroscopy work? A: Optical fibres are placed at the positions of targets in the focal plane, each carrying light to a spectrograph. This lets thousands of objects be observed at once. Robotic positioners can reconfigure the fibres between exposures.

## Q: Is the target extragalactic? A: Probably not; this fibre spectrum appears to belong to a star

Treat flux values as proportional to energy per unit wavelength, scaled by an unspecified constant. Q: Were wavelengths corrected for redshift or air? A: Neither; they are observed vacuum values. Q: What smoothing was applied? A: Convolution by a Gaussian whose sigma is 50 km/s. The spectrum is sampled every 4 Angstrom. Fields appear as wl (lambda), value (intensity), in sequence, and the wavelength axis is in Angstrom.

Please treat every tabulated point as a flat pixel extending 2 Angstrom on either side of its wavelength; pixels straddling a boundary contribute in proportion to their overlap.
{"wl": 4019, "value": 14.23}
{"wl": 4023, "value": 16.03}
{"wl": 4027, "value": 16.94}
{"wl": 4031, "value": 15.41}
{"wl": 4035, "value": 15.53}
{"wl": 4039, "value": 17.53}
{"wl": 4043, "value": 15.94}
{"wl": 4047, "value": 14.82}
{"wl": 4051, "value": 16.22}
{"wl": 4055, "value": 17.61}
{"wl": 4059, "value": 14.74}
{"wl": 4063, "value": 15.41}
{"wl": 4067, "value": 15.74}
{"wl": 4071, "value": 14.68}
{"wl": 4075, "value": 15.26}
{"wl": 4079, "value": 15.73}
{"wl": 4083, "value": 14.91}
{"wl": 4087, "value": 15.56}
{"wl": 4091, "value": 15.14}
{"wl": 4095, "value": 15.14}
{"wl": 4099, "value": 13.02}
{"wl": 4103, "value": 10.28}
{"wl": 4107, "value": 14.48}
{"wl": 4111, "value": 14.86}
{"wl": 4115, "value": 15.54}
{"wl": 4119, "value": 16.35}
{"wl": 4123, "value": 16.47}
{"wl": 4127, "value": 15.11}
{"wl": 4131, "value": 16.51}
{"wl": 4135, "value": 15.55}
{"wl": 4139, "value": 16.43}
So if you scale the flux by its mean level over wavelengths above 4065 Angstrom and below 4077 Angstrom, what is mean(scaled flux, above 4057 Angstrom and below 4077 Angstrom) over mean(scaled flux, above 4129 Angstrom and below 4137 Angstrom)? 0.95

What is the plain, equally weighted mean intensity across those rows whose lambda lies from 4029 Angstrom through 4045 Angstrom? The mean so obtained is 16.1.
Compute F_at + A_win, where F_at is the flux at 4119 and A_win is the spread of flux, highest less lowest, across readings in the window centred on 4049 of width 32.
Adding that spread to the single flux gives 19.2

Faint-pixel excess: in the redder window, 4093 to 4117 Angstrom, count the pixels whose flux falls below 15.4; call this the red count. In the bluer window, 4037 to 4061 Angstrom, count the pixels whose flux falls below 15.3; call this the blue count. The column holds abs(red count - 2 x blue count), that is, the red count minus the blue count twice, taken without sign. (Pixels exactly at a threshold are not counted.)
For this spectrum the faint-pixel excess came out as 1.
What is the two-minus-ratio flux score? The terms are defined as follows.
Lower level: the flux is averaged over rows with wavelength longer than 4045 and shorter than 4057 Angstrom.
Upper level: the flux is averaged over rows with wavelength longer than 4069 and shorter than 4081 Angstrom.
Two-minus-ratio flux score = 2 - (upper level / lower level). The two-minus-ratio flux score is 1.06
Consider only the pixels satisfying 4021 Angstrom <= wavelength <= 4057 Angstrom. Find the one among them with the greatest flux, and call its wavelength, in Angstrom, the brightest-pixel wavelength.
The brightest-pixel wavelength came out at 4055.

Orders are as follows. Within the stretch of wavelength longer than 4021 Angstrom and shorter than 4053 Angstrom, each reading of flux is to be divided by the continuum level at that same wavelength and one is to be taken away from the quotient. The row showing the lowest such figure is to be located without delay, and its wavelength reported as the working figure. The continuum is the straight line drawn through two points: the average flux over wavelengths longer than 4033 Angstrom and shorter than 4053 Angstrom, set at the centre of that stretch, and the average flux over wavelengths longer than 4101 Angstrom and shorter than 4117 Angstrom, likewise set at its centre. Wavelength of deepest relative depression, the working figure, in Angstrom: 4047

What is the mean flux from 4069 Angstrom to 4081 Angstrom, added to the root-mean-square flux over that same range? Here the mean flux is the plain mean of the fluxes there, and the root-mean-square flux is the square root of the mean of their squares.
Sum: 30.5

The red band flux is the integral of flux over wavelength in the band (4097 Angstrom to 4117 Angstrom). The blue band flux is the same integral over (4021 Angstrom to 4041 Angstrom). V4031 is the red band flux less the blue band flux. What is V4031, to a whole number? -53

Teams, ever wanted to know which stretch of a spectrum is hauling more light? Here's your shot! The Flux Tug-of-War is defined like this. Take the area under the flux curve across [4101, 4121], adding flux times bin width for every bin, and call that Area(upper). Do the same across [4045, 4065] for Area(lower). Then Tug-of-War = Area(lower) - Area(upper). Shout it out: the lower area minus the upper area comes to 29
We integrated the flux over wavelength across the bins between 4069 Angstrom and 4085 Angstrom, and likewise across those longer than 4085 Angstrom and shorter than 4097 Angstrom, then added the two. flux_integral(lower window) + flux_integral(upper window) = 426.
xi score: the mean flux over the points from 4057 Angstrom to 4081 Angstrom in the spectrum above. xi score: 15.3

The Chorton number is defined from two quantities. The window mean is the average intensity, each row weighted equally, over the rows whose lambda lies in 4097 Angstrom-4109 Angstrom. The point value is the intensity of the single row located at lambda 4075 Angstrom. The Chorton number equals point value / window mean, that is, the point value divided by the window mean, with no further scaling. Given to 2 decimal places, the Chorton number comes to 1.21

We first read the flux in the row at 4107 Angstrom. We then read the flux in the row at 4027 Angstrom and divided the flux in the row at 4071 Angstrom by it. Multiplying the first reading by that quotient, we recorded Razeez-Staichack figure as 12.5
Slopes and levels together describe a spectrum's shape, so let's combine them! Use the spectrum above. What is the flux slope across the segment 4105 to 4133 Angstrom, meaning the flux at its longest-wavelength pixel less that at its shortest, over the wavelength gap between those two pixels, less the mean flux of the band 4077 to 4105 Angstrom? -14.2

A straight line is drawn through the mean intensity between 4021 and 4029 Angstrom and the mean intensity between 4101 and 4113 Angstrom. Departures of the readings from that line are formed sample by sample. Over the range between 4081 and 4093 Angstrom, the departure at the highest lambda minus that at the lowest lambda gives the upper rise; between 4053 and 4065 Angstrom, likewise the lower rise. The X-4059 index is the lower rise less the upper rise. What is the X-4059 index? -2.4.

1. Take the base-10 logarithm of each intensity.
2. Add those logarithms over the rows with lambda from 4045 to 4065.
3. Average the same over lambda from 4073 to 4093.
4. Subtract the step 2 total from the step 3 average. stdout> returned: -4.80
